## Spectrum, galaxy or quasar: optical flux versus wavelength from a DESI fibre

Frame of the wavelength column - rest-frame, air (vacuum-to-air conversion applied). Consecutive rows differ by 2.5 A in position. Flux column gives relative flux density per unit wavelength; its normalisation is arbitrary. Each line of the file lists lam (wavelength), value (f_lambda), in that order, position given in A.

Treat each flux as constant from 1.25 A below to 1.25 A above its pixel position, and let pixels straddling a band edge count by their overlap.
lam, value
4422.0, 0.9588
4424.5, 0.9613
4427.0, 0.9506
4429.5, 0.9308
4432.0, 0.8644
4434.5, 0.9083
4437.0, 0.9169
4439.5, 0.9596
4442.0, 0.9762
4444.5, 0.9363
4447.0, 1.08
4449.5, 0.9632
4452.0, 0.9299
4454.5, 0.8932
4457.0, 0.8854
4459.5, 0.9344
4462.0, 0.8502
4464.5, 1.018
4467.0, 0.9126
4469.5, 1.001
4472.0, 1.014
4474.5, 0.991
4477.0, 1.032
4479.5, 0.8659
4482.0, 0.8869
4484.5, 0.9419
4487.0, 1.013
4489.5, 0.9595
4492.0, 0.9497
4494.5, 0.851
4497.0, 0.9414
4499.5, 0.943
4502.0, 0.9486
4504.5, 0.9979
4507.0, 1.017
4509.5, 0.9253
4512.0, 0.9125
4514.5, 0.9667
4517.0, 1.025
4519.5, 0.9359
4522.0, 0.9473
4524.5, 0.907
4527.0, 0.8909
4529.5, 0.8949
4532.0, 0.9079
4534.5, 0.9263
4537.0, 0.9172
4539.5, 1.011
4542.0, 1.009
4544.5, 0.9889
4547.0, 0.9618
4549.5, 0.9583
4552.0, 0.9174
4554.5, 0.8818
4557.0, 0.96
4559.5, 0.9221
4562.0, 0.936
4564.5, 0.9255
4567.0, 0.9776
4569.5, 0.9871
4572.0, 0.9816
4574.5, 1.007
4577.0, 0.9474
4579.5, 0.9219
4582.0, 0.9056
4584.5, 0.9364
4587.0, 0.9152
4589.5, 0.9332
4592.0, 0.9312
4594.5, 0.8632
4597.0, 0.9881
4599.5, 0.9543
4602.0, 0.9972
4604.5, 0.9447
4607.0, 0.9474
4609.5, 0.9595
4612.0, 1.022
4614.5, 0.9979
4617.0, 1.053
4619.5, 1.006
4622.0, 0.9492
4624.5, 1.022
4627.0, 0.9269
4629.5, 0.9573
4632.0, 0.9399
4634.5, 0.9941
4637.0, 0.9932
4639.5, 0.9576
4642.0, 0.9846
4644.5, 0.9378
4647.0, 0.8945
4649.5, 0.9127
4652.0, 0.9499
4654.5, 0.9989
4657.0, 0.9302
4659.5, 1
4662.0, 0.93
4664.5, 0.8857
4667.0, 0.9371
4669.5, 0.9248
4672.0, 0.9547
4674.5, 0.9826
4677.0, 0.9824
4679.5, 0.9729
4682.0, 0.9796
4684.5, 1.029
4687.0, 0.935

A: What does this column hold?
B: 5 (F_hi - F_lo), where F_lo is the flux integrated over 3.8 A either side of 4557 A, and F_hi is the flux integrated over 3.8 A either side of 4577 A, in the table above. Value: 1.4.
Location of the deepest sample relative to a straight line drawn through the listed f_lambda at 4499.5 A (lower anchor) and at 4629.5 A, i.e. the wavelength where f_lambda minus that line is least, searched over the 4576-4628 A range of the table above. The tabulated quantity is 4594.5 A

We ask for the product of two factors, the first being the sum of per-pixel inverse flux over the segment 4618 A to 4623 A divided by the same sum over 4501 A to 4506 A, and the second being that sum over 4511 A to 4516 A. 2.12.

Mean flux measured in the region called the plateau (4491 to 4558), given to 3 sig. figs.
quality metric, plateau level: 0.944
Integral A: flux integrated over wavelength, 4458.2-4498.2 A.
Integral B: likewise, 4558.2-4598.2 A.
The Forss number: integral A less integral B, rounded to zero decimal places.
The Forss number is 0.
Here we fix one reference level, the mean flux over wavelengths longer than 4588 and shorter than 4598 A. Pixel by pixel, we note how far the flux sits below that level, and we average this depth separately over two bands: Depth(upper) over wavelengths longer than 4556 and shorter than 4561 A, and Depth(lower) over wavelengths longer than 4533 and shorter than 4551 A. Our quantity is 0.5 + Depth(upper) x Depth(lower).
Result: 0.500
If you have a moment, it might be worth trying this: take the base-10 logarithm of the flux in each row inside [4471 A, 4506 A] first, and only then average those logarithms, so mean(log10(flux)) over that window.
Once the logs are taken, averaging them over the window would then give -0.0218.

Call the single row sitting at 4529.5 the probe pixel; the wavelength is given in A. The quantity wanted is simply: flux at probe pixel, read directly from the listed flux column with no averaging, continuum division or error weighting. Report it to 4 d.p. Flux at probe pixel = 0.8949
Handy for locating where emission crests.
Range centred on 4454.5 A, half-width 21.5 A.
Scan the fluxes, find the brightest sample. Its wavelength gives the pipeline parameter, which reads 4447.0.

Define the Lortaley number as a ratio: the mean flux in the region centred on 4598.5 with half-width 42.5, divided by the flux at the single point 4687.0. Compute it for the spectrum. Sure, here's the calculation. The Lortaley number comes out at 1.03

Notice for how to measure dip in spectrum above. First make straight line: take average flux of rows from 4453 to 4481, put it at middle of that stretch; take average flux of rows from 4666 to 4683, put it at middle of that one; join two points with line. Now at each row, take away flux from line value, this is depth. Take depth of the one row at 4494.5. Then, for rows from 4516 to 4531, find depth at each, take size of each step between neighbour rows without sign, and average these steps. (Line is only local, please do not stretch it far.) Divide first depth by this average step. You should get 3.0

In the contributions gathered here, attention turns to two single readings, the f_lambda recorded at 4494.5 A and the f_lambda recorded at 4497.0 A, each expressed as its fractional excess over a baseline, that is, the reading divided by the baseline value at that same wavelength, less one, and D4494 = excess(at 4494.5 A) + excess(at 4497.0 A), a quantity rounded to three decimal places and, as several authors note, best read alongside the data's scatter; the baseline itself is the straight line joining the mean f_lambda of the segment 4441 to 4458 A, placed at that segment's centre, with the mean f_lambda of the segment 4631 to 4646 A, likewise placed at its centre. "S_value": -0.125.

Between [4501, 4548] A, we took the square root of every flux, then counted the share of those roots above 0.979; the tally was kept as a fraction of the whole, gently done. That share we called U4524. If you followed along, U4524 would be 0.42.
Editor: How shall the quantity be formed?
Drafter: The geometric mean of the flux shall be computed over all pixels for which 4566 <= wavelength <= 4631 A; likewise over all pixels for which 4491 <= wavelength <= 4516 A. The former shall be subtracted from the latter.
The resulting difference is -0.018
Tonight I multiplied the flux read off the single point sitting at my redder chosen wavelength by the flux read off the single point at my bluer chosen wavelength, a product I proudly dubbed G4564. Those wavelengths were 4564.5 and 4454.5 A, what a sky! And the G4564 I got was 0.827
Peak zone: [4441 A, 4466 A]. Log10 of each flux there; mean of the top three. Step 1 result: 0.010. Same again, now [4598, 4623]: 0.011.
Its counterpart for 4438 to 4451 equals 0.002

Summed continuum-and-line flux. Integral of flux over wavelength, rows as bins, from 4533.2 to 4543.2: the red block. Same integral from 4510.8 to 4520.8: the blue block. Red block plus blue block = 19.3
